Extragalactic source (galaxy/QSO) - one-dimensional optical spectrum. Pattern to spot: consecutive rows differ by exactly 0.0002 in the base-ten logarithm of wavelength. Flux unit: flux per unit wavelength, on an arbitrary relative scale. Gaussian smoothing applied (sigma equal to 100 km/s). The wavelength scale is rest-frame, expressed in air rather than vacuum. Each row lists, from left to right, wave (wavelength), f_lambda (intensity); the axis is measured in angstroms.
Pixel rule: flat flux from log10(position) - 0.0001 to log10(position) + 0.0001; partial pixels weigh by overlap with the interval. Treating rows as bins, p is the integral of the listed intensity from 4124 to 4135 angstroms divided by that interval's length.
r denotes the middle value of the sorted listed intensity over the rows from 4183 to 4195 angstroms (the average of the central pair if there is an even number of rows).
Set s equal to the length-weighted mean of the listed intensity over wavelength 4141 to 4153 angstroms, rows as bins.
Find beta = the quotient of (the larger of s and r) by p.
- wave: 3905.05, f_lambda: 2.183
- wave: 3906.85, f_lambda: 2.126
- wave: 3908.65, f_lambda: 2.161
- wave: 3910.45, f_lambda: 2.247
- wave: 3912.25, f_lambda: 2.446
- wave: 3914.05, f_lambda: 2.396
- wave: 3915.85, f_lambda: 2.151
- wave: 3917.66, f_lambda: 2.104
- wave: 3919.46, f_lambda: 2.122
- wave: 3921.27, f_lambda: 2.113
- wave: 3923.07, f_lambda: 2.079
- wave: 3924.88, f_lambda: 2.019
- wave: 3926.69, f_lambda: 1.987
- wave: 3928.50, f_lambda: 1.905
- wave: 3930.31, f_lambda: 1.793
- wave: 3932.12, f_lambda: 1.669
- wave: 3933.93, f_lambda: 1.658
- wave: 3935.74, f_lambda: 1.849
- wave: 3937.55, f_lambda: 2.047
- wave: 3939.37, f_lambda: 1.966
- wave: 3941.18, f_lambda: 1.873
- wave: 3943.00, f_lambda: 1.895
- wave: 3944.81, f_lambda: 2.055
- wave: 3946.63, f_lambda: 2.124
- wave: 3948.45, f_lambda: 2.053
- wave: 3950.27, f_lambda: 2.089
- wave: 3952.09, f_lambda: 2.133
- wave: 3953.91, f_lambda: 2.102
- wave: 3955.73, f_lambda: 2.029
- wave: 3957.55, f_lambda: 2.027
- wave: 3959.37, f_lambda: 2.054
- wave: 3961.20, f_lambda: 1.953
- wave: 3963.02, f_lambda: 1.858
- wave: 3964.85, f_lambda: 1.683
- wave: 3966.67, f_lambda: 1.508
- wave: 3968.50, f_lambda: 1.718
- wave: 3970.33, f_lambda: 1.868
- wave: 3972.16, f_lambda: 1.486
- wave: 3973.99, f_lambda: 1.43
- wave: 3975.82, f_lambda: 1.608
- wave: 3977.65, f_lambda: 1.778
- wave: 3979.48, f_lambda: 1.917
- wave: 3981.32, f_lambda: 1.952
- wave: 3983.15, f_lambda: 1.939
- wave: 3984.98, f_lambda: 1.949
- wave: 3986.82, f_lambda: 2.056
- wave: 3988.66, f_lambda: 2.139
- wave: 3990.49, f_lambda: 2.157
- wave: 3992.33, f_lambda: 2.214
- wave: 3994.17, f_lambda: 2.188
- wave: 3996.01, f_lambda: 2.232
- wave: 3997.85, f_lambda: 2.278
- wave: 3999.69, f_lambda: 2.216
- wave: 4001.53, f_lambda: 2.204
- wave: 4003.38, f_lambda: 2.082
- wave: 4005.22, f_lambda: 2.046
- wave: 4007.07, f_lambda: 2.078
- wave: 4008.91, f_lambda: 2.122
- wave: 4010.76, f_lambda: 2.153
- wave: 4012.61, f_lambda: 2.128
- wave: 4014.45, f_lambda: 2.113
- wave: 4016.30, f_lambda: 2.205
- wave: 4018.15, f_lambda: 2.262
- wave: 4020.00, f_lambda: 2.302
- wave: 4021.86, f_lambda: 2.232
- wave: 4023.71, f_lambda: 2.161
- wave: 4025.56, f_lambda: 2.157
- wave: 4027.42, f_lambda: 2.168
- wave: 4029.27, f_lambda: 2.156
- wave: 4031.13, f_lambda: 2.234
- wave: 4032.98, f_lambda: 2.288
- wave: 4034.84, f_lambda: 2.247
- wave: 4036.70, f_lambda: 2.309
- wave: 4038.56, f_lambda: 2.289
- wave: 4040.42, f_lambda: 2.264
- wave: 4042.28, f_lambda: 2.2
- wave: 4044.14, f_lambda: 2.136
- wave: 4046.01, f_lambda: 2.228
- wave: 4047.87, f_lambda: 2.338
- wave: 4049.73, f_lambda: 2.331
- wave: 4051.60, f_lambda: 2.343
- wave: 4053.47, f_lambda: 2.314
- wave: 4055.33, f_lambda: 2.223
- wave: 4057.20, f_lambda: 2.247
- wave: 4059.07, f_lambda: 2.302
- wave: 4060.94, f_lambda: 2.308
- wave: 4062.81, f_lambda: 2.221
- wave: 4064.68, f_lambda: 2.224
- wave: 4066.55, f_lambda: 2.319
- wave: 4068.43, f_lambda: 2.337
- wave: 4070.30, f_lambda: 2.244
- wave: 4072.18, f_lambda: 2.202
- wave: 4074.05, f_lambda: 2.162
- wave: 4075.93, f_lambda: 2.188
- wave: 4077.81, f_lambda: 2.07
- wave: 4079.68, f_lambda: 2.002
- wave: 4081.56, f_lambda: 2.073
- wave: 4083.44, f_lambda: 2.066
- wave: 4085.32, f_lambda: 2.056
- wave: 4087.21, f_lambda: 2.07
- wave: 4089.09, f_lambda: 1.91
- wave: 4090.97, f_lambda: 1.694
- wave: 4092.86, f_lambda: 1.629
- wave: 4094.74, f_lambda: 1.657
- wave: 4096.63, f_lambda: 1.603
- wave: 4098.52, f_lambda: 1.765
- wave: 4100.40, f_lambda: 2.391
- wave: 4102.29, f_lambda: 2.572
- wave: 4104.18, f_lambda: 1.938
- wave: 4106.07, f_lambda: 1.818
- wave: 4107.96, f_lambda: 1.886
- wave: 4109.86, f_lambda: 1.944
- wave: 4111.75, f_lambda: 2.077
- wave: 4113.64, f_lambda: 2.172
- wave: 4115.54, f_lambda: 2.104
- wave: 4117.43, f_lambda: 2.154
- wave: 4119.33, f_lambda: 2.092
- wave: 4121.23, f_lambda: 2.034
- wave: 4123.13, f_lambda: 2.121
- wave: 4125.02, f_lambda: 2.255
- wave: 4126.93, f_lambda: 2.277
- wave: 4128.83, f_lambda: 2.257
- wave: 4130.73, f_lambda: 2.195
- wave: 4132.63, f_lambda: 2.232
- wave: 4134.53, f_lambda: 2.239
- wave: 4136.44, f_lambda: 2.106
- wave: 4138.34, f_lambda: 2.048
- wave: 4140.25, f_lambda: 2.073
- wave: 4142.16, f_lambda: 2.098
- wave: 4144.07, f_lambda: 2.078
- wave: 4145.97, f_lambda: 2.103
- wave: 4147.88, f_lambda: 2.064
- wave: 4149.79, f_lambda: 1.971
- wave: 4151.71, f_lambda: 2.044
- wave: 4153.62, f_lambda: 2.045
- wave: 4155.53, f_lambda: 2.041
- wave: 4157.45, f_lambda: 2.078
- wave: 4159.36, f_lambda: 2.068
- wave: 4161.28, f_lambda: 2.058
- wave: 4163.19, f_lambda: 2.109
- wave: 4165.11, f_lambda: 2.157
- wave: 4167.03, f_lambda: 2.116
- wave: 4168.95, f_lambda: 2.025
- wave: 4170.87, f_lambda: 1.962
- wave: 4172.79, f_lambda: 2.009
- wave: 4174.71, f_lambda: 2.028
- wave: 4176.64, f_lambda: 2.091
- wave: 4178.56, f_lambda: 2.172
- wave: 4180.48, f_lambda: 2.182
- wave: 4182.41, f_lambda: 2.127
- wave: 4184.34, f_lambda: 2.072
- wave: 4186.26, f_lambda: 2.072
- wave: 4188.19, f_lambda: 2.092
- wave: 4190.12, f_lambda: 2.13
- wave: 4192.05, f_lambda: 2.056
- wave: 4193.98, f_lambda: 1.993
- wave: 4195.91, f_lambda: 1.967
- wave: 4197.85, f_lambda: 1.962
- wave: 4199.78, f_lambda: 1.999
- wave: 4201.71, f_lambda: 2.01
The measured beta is 0.9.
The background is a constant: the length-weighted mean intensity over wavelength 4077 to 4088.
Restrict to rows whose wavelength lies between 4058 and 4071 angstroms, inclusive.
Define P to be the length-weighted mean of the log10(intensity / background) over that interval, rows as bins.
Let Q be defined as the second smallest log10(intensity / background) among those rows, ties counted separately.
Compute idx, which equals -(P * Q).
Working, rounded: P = 0.04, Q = 0.03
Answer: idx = -0.0015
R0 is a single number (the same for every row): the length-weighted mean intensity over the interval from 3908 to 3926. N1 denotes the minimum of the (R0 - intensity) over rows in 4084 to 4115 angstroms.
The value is -0.39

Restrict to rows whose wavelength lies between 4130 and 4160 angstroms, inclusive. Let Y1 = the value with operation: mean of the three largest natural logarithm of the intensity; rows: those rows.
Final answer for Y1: 0.80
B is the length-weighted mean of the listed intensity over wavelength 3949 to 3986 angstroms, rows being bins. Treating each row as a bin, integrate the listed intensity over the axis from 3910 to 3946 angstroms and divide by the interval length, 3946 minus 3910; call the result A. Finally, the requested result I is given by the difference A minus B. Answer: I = 0.16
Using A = 2.02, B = 1.86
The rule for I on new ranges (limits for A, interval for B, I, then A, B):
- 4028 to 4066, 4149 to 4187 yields 0.19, 2.26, 2.07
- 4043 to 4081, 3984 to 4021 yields 0.08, 2.24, 2.16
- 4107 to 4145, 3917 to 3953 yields 0.15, 2.12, 1.98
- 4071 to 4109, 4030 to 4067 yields -0.28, 1.99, 2.27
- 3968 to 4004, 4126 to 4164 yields -0.14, 1.97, 2.11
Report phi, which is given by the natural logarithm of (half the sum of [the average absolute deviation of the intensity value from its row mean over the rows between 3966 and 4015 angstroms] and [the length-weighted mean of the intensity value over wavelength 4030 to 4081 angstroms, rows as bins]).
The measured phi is 0.20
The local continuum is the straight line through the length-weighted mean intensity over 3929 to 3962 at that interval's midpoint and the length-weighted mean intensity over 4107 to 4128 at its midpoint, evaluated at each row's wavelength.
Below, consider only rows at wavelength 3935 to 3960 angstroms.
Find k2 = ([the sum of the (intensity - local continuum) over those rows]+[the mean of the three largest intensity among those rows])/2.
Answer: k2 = 1.4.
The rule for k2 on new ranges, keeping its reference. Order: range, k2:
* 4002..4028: 2.1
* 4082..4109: 0.1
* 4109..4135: 1.5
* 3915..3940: 1.1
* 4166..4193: 0.6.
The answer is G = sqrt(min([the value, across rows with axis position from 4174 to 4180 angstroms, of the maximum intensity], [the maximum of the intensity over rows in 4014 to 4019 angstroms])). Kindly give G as 1.47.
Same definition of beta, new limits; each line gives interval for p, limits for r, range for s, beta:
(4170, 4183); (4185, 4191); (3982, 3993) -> 1.0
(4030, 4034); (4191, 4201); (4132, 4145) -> 0.9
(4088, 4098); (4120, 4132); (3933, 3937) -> 1.3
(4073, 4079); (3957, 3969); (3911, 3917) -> 1.1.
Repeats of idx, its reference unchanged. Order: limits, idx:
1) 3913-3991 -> -0.0040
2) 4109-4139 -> 0.0001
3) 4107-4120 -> 0.0000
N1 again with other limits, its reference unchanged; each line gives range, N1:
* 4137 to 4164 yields 0.07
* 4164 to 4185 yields 0.00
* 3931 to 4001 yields -0.10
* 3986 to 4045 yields -0.13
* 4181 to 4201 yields 0.05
